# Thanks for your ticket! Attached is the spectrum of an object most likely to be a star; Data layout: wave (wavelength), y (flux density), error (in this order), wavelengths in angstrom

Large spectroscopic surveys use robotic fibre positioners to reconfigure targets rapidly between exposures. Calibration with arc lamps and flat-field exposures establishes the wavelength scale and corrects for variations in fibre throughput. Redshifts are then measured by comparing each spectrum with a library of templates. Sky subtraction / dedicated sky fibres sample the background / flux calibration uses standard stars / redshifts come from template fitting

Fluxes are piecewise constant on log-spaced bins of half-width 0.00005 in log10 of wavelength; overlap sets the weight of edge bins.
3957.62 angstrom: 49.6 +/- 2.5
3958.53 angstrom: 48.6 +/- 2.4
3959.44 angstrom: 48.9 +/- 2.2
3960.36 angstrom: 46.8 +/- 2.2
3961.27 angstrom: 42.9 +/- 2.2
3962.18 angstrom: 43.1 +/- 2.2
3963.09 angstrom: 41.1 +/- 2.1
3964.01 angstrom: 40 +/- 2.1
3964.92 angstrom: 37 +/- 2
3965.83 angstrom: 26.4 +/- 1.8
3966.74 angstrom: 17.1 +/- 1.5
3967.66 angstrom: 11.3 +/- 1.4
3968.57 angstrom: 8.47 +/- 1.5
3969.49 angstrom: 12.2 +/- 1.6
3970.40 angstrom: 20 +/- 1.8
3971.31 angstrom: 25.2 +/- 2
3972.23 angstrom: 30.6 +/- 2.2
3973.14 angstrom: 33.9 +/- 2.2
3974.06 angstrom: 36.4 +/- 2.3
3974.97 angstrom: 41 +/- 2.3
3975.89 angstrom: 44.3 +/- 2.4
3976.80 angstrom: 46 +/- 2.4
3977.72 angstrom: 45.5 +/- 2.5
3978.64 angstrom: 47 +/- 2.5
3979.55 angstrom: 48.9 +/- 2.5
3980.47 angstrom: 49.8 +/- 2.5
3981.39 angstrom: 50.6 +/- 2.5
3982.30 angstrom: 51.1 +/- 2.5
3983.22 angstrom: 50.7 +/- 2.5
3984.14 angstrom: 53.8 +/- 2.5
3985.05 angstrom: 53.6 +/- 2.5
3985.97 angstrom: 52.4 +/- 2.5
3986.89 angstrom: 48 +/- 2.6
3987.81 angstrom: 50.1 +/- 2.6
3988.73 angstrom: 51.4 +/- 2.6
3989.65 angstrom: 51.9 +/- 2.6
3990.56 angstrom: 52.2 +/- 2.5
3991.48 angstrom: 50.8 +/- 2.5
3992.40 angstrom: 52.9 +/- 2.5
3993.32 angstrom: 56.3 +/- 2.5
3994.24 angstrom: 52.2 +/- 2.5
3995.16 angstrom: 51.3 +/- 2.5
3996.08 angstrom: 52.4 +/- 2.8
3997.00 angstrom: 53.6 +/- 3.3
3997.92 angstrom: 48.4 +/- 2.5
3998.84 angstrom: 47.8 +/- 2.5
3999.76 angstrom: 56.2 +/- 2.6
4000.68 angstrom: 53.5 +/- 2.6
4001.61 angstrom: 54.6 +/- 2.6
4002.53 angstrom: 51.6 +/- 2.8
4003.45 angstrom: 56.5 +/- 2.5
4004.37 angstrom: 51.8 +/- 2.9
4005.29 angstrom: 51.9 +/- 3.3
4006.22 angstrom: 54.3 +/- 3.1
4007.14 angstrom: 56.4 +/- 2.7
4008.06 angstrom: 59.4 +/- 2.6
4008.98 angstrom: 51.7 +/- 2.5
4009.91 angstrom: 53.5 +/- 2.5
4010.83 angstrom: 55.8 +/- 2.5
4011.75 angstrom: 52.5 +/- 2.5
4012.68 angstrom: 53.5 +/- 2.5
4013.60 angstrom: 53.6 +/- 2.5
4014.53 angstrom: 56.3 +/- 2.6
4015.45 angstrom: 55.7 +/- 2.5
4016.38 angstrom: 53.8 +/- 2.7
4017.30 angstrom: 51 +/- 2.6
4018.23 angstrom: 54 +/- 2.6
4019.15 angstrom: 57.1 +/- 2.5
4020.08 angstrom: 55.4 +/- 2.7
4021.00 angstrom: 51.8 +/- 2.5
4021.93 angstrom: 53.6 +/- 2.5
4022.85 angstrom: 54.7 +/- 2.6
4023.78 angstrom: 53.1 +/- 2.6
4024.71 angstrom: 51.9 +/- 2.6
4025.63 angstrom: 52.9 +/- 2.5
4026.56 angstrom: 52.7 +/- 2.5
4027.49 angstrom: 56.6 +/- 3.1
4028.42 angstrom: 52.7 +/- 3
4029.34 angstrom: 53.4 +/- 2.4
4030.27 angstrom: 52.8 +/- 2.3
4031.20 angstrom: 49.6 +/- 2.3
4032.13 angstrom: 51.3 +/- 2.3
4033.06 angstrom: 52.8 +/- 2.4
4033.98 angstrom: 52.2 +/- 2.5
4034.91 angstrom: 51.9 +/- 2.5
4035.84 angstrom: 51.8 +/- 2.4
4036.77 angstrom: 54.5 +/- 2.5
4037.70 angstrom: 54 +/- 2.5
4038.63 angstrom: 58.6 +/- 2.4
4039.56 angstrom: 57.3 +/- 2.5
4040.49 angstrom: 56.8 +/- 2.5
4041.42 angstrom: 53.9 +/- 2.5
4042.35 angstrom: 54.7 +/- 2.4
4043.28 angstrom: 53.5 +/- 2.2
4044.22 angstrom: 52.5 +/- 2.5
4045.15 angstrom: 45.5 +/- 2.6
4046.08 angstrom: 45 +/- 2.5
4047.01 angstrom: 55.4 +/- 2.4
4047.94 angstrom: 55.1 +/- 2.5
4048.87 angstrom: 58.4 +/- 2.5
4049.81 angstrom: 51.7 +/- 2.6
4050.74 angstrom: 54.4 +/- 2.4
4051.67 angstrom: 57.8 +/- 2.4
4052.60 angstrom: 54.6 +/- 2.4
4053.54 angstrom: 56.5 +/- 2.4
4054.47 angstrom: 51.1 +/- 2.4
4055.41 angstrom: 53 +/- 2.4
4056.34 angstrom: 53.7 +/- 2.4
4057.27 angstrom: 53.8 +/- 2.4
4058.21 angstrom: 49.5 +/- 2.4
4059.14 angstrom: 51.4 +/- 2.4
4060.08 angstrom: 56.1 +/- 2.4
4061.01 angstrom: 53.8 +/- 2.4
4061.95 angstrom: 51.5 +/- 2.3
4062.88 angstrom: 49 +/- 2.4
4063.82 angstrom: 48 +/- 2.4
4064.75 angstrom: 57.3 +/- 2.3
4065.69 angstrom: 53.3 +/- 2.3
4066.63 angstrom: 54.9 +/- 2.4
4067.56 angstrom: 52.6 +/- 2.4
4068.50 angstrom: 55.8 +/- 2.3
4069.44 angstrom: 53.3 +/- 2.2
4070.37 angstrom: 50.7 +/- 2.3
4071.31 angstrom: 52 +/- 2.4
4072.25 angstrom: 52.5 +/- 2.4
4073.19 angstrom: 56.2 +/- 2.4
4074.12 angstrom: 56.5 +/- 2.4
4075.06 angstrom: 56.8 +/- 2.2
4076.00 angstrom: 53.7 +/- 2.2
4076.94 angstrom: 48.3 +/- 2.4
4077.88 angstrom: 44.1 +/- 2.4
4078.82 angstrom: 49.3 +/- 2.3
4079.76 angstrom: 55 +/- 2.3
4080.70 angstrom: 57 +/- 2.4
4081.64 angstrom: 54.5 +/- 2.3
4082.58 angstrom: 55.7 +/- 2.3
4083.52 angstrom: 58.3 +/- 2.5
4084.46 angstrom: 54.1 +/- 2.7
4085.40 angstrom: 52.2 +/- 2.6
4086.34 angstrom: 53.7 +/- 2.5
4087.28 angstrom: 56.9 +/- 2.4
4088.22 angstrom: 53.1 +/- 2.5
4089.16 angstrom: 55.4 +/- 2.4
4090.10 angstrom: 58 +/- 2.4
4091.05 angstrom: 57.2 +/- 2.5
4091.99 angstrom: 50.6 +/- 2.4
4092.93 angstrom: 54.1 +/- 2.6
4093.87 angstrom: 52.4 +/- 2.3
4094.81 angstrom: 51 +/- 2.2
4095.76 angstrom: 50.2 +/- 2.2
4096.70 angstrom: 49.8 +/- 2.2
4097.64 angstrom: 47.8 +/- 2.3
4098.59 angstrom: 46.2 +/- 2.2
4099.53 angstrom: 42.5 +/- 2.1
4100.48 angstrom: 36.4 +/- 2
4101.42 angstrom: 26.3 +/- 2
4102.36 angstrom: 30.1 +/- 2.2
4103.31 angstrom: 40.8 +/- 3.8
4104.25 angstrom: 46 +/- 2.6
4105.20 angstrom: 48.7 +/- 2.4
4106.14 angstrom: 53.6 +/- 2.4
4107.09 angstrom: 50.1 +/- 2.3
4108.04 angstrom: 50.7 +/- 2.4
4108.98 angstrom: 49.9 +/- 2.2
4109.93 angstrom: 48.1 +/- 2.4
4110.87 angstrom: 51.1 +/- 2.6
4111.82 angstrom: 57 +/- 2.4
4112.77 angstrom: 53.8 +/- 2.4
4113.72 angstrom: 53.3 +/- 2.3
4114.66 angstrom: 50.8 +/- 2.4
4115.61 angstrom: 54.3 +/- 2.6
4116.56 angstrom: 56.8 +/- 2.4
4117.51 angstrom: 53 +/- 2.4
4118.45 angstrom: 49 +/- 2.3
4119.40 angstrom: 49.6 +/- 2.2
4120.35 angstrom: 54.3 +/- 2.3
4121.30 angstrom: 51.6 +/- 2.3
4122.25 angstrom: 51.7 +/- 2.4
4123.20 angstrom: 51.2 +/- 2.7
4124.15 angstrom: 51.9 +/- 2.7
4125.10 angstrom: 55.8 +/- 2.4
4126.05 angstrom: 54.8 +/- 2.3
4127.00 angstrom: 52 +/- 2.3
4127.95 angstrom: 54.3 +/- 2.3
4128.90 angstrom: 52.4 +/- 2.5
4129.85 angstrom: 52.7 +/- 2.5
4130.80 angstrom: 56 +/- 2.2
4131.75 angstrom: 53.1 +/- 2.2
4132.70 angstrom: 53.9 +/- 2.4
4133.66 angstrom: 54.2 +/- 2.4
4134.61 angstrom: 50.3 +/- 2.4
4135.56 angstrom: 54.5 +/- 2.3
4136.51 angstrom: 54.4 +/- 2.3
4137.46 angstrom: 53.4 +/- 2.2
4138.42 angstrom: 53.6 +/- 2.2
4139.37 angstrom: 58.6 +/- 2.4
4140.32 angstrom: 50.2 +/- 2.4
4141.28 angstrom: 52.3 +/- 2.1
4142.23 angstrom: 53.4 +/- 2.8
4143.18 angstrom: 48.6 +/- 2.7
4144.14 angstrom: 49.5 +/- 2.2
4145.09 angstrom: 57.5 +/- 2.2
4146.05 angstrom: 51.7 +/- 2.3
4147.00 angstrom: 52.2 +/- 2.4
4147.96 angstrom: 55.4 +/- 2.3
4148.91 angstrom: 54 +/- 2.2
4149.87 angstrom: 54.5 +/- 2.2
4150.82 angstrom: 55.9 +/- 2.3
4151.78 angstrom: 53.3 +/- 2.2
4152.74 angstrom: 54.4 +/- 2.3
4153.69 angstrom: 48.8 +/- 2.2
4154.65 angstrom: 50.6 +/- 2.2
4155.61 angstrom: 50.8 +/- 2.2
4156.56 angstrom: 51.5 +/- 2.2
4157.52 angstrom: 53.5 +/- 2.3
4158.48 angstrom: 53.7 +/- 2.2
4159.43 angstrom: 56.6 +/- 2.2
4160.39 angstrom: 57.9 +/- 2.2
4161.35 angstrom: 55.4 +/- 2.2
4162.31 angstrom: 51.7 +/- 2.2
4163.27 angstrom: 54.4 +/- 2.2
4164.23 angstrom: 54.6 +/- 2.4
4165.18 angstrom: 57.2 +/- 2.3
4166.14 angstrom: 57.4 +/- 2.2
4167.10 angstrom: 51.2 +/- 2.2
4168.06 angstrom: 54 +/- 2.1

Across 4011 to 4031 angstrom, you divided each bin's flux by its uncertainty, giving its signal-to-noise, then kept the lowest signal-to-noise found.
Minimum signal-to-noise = 17.6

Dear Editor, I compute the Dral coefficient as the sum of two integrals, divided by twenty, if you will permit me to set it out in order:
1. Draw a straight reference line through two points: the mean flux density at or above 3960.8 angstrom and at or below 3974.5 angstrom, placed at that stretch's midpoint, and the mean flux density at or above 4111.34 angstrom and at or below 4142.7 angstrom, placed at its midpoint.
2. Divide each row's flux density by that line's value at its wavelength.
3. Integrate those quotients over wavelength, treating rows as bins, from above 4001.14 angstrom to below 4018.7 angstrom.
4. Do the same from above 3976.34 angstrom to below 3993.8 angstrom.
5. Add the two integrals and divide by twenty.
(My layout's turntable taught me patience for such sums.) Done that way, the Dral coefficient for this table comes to 2.8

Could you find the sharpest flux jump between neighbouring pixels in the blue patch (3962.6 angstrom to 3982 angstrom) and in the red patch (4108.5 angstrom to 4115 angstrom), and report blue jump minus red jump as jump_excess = 4.7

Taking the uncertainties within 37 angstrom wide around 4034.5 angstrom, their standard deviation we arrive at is 0.16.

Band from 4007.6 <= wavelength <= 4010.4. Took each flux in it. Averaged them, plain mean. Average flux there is 54.9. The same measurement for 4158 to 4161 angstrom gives 56.1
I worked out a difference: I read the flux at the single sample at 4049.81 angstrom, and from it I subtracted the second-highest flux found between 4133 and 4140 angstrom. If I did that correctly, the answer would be -2.8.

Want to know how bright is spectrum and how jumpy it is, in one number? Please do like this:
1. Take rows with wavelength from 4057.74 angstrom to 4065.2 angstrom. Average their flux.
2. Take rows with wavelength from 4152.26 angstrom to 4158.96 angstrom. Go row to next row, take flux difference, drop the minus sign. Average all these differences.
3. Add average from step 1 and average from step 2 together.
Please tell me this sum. 53.8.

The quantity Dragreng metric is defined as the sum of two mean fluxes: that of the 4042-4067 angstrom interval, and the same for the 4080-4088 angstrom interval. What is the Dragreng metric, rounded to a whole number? 108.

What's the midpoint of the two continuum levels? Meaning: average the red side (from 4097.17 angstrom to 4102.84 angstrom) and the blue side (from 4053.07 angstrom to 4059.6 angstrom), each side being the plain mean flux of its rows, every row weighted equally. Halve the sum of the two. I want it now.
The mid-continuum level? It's 45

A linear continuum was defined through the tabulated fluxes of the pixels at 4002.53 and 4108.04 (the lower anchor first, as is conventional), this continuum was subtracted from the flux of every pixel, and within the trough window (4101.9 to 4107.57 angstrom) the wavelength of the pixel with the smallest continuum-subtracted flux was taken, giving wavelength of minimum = 4102.36 angstrom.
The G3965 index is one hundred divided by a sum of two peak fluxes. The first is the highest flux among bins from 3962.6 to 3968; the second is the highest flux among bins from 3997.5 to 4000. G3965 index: 1.03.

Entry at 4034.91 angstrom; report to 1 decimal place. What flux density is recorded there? 51.9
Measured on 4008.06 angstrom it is 59.4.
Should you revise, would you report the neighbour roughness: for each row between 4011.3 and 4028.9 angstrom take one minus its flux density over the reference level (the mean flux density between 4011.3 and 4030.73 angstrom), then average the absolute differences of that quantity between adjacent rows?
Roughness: 0.036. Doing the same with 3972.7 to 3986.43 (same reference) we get 0.031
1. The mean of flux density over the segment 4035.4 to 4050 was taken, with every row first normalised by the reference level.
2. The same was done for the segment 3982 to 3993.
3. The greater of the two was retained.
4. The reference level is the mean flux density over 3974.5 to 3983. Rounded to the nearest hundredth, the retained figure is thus 1.14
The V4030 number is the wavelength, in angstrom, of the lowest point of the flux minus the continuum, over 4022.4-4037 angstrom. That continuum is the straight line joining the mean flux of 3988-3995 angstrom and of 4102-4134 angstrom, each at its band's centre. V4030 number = 4031.20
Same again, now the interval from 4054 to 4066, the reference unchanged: 4063.82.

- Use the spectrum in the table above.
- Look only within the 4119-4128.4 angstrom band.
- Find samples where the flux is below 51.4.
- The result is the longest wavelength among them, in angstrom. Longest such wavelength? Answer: 4123.20 angstrom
